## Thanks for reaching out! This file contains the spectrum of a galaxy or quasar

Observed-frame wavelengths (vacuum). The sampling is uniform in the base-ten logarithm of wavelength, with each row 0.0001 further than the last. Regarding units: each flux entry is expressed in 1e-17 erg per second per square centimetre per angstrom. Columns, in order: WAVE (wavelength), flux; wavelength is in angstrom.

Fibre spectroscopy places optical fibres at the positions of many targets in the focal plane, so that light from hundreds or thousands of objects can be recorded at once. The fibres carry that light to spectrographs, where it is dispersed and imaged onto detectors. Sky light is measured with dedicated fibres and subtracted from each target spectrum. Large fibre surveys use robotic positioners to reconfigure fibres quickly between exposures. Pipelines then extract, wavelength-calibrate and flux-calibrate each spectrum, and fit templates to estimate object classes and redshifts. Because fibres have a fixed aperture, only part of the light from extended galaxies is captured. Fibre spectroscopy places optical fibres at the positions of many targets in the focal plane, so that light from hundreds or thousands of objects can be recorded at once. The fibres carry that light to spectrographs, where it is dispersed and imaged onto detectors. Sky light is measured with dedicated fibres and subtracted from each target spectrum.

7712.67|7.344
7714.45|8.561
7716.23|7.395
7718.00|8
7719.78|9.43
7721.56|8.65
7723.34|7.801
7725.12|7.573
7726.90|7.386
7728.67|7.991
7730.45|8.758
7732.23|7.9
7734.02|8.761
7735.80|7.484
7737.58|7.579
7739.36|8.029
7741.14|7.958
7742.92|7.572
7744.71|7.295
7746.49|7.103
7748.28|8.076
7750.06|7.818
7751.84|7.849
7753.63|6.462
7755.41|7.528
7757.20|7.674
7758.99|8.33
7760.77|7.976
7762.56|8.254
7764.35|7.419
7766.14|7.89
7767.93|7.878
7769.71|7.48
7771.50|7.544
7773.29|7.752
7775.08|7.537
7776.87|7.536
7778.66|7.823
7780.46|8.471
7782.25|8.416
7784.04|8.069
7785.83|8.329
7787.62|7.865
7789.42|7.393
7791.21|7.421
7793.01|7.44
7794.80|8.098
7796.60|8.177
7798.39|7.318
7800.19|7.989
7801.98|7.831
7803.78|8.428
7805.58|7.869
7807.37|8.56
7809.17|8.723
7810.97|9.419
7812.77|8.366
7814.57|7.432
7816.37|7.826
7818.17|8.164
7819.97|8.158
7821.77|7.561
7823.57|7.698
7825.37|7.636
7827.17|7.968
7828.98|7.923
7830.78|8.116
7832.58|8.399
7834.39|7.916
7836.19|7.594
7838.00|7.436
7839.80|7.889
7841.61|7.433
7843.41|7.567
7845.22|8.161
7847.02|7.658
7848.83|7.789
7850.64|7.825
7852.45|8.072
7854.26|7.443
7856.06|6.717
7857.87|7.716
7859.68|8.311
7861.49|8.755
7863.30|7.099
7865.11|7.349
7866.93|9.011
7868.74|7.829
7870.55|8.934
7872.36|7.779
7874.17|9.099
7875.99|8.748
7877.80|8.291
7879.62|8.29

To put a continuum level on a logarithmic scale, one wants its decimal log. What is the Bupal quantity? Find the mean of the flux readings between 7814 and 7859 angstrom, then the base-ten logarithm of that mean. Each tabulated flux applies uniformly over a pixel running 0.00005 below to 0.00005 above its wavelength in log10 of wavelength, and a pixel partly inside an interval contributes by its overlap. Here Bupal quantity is 0.890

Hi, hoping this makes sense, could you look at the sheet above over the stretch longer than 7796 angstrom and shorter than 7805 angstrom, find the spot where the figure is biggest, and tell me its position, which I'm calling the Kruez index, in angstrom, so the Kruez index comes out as 7803.78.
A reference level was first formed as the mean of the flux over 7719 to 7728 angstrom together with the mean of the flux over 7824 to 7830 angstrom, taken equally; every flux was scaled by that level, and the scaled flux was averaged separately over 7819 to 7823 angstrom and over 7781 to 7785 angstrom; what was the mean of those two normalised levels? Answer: 1.01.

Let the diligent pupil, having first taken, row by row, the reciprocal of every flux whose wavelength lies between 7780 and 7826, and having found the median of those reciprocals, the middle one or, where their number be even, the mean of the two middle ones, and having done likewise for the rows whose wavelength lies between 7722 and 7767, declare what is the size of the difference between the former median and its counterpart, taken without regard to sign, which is 0.0034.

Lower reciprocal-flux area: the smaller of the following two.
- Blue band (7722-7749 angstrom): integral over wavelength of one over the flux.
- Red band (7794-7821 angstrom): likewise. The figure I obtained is 3.32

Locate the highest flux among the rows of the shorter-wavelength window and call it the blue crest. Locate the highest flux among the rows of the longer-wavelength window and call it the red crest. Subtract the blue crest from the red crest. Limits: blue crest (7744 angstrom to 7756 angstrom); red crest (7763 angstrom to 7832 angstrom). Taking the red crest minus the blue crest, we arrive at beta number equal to 1.3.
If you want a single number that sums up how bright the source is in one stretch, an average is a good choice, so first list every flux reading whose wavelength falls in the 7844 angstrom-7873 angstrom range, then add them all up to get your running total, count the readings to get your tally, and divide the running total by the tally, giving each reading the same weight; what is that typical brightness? 7.90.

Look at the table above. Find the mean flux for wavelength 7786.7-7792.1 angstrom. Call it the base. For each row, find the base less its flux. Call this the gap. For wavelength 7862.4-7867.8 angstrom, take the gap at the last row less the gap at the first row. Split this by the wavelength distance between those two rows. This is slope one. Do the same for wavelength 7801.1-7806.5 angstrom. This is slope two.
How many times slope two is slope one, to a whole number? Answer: 50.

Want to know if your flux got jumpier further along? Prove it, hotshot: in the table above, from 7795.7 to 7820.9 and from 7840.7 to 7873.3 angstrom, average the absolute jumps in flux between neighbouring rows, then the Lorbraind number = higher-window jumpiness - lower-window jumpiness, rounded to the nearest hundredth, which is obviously 0.16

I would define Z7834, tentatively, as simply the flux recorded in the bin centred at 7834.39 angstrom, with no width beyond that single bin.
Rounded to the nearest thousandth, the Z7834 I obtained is 7.916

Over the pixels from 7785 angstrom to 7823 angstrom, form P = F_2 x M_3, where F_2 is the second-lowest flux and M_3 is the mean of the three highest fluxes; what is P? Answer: 66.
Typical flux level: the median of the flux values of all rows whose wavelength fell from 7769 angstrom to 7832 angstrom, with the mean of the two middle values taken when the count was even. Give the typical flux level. 7.87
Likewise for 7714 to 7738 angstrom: 7.95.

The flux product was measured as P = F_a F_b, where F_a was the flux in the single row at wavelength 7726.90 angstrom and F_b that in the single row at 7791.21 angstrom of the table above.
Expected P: 55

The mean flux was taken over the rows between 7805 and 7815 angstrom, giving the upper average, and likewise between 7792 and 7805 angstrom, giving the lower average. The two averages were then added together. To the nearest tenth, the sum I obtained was 16.3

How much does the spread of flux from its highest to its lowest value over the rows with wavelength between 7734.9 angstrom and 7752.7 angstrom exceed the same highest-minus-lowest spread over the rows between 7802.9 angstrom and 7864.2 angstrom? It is -1.7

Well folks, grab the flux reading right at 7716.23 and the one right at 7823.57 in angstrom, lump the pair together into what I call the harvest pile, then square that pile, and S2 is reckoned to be 228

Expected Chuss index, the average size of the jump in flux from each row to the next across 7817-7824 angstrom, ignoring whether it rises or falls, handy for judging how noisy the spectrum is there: 0.25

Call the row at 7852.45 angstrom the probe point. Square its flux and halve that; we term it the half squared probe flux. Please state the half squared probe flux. 32.6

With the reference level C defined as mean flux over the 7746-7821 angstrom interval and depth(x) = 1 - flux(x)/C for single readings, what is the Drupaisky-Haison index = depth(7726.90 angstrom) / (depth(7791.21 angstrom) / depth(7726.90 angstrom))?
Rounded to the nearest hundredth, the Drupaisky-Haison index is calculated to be 0.07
